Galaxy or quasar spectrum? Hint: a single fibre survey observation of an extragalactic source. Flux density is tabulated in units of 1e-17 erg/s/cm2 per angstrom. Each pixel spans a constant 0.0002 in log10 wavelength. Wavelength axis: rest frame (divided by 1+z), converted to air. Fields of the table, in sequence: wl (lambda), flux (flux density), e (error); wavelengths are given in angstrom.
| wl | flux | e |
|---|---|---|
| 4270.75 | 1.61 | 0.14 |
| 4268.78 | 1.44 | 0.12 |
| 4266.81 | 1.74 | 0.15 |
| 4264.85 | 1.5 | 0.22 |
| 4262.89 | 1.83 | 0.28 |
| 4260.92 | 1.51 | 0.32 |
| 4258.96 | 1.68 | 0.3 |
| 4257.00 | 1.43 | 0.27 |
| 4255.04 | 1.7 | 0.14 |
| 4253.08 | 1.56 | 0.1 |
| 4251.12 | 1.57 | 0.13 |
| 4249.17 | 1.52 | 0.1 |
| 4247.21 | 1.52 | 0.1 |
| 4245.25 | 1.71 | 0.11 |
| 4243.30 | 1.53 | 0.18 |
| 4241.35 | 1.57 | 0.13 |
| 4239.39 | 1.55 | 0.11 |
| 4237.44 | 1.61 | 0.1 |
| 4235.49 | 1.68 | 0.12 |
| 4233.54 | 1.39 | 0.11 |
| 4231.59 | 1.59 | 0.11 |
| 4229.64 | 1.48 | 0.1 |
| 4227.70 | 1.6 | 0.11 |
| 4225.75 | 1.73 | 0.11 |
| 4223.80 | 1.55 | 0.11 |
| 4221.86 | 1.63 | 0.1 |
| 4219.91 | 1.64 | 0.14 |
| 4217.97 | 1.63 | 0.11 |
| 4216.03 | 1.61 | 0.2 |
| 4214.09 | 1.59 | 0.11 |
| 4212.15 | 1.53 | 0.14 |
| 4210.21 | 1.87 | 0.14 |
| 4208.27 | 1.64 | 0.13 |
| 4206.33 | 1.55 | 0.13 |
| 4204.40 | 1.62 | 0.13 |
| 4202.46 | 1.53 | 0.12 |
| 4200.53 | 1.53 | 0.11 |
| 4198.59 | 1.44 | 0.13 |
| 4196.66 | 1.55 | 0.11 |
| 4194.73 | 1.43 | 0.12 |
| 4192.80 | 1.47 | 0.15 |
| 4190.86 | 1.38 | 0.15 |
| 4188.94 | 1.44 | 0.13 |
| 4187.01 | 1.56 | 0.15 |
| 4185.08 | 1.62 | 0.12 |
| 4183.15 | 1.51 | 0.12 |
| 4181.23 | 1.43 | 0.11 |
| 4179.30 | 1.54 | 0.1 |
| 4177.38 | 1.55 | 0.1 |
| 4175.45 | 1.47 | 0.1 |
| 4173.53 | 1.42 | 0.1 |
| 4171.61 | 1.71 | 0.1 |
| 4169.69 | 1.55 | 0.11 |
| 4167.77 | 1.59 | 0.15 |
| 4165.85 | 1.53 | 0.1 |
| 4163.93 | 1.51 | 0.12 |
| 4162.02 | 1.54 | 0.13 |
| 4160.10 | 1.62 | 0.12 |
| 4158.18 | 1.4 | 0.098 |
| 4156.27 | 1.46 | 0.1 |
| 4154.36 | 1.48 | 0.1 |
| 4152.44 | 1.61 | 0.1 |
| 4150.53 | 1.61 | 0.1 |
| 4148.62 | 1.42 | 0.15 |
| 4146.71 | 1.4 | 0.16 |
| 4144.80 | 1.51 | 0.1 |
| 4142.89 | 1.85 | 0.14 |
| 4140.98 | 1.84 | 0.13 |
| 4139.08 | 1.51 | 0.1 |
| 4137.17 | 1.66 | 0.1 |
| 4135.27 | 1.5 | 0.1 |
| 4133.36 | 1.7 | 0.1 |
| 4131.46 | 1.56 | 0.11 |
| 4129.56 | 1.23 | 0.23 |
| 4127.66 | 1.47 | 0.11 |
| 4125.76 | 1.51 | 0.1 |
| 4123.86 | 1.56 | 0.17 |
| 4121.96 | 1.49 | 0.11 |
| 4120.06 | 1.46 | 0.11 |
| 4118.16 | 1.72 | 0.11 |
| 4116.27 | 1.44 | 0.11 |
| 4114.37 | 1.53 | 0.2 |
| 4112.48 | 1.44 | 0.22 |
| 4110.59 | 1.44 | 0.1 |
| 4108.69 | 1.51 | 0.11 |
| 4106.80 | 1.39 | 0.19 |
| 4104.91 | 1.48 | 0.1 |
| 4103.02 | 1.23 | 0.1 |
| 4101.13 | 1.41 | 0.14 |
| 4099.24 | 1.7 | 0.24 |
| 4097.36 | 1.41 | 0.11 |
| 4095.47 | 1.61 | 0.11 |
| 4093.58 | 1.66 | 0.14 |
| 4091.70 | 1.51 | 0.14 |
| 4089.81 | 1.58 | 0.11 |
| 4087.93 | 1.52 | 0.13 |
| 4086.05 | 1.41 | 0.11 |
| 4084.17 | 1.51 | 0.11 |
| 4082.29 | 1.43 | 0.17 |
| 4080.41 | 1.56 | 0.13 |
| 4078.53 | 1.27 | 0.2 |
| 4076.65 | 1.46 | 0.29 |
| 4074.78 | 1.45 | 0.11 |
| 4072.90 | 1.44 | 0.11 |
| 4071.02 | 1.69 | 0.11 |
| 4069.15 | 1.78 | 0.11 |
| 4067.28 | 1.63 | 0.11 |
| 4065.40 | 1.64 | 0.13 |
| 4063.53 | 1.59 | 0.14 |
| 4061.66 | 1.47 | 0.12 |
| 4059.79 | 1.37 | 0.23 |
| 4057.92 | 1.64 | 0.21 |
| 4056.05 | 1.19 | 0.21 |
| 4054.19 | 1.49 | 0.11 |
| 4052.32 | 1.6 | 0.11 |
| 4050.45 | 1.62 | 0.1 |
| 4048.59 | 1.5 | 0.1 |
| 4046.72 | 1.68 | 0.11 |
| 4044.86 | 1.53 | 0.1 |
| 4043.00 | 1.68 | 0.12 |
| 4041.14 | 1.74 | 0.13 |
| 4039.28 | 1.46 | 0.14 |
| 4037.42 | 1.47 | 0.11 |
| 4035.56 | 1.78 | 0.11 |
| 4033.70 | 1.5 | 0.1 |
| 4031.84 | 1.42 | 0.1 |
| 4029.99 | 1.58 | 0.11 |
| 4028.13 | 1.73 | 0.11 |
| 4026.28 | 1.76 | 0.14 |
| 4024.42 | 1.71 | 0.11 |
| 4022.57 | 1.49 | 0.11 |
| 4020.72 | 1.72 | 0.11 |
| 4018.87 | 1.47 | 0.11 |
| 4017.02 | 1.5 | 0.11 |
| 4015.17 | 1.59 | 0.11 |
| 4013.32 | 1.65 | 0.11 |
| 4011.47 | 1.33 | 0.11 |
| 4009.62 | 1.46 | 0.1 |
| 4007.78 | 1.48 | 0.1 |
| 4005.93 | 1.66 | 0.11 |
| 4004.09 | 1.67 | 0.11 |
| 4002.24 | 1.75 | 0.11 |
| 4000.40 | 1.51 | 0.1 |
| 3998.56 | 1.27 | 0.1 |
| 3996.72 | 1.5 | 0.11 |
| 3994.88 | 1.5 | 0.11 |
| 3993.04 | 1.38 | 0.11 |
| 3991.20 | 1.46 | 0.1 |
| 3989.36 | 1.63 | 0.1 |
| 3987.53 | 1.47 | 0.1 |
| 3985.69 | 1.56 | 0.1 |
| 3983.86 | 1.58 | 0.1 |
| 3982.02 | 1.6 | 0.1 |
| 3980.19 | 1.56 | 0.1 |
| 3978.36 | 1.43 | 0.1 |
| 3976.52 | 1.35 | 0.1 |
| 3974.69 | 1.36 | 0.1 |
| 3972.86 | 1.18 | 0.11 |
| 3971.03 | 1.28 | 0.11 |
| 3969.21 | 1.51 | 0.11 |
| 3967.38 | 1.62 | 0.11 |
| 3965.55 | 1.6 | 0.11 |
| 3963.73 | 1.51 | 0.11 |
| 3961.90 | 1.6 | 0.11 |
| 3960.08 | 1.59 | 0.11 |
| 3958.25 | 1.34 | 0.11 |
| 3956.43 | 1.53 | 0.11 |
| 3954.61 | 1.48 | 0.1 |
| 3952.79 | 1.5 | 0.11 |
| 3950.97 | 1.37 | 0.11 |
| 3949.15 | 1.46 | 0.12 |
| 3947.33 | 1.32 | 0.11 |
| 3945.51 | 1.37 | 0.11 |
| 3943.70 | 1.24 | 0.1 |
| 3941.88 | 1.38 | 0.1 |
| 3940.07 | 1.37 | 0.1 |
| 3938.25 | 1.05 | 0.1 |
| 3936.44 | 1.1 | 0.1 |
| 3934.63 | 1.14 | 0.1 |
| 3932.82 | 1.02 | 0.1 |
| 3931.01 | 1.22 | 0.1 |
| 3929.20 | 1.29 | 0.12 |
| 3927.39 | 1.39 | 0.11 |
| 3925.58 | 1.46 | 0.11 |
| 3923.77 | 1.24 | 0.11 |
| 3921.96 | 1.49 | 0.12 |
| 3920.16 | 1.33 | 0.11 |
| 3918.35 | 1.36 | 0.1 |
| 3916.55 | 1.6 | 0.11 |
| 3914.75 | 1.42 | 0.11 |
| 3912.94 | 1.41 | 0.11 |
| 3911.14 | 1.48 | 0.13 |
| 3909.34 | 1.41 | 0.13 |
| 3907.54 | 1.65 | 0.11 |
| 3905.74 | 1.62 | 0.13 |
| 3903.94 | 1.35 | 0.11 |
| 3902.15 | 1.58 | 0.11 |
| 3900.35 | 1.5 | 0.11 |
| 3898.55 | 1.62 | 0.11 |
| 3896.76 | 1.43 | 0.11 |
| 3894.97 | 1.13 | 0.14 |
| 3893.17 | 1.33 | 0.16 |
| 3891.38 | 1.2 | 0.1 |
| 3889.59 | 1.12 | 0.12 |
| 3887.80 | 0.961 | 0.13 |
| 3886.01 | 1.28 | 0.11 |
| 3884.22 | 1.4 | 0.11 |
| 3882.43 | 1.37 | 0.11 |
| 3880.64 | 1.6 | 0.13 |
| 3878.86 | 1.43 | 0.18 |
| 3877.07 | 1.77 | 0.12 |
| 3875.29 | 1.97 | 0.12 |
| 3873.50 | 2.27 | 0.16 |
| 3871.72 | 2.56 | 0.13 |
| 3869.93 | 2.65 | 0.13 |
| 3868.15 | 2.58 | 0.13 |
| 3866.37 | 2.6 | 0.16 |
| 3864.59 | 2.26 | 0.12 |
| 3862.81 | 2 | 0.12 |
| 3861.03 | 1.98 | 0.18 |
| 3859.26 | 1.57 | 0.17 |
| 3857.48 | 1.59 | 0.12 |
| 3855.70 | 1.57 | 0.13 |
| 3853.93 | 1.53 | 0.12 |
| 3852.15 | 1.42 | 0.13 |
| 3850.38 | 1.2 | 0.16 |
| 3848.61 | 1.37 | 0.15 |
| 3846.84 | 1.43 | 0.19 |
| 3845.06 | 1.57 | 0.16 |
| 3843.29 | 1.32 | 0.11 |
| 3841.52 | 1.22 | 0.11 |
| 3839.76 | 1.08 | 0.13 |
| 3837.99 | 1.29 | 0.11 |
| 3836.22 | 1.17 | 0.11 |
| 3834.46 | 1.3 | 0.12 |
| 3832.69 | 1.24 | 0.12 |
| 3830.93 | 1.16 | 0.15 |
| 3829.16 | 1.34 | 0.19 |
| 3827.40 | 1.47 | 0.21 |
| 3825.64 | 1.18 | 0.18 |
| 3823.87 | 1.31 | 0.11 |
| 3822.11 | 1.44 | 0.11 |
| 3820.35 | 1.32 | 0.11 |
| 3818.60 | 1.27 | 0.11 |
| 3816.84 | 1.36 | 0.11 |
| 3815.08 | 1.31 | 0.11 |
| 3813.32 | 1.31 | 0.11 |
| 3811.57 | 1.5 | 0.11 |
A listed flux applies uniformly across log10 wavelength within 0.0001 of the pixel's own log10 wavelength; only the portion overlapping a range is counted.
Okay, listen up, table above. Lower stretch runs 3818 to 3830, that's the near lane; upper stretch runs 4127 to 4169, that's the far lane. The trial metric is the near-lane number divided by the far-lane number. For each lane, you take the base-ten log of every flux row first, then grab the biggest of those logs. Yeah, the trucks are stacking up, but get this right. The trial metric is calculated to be 0.6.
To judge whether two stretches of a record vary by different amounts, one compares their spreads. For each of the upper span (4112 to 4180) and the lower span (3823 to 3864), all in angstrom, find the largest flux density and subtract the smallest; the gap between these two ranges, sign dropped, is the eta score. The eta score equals 0.30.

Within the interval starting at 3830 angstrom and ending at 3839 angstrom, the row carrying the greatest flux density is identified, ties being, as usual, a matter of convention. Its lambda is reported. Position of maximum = 3834.46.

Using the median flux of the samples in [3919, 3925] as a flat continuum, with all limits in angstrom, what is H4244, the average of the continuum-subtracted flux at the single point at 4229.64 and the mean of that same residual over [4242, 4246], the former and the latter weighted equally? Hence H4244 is 0.22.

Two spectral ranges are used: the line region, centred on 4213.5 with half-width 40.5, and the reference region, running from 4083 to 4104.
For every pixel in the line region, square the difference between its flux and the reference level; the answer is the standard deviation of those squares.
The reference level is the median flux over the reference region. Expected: 0.021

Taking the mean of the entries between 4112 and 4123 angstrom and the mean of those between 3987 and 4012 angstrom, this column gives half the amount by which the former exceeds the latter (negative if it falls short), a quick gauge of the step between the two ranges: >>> 0.004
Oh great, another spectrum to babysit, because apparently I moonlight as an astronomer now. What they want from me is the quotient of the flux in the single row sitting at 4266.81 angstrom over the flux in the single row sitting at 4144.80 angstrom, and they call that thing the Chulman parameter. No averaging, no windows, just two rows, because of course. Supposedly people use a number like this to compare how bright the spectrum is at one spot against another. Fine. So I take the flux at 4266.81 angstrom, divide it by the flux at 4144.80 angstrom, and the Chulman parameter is 1.15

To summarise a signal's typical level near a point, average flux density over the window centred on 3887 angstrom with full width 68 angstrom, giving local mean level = 1.64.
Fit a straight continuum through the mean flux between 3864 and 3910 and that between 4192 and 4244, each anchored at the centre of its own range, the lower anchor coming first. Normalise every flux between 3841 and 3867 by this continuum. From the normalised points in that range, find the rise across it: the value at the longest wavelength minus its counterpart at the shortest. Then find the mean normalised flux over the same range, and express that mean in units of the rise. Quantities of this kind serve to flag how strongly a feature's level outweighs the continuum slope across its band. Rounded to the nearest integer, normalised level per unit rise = 1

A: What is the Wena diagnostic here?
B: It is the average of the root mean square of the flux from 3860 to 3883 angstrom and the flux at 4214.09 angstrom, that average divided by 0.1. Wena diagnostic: 19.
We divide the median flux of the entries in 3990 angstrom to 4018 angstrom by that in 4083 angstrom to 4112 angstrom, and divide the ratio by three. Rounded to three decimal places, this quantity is 0.331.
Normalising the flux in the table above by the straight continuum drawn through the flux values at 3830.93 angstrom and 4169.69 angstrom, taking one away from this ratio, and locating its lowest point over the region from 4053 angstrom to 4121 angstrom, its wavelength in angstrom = 4103.02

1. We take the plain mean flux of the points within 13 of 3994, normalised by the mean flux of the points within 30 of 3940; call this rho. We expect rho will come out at 1.11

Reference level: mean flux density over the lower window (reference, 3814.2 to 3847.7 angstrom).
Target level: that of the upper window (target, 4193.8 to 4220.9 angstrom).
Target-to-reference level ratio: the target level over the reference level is 1.21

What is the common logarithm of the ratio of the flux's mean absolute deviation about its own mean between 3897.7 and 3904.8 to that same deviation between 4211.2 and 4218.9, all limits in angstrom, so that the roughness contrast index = 0.46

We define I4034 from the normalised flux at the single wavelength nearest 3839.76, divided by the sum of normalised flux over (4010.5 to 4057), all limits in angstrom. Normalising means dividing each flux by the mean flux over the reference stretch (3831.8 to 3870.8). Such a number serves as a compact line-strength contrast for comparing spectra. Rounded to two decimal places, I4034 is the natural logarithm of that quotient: -3.59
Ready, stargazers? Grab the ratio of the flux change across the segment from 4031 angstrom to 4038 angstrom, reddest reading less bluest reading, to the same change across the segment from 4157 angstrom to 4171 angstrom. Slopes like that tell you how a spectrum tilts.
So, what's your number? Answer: 0.3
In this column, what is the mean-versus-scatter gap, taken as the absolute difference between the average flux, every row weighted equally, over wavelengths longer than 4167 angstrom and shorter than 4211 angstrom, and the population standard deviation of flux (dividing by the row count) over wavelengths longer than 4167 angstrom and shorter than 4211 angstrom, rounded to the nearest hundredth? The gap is 1.43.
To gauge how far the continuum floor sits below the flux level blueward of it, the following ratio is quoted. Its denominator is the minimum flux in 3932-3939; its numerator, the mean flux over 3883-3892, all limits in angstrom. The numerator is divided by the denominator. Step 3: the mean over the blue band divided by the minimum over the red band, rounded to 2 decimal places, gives 1.17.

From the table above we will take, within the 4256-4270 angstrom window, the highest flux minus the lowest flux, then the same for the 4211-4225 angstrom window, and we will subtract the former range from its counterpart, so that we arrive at -0.29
